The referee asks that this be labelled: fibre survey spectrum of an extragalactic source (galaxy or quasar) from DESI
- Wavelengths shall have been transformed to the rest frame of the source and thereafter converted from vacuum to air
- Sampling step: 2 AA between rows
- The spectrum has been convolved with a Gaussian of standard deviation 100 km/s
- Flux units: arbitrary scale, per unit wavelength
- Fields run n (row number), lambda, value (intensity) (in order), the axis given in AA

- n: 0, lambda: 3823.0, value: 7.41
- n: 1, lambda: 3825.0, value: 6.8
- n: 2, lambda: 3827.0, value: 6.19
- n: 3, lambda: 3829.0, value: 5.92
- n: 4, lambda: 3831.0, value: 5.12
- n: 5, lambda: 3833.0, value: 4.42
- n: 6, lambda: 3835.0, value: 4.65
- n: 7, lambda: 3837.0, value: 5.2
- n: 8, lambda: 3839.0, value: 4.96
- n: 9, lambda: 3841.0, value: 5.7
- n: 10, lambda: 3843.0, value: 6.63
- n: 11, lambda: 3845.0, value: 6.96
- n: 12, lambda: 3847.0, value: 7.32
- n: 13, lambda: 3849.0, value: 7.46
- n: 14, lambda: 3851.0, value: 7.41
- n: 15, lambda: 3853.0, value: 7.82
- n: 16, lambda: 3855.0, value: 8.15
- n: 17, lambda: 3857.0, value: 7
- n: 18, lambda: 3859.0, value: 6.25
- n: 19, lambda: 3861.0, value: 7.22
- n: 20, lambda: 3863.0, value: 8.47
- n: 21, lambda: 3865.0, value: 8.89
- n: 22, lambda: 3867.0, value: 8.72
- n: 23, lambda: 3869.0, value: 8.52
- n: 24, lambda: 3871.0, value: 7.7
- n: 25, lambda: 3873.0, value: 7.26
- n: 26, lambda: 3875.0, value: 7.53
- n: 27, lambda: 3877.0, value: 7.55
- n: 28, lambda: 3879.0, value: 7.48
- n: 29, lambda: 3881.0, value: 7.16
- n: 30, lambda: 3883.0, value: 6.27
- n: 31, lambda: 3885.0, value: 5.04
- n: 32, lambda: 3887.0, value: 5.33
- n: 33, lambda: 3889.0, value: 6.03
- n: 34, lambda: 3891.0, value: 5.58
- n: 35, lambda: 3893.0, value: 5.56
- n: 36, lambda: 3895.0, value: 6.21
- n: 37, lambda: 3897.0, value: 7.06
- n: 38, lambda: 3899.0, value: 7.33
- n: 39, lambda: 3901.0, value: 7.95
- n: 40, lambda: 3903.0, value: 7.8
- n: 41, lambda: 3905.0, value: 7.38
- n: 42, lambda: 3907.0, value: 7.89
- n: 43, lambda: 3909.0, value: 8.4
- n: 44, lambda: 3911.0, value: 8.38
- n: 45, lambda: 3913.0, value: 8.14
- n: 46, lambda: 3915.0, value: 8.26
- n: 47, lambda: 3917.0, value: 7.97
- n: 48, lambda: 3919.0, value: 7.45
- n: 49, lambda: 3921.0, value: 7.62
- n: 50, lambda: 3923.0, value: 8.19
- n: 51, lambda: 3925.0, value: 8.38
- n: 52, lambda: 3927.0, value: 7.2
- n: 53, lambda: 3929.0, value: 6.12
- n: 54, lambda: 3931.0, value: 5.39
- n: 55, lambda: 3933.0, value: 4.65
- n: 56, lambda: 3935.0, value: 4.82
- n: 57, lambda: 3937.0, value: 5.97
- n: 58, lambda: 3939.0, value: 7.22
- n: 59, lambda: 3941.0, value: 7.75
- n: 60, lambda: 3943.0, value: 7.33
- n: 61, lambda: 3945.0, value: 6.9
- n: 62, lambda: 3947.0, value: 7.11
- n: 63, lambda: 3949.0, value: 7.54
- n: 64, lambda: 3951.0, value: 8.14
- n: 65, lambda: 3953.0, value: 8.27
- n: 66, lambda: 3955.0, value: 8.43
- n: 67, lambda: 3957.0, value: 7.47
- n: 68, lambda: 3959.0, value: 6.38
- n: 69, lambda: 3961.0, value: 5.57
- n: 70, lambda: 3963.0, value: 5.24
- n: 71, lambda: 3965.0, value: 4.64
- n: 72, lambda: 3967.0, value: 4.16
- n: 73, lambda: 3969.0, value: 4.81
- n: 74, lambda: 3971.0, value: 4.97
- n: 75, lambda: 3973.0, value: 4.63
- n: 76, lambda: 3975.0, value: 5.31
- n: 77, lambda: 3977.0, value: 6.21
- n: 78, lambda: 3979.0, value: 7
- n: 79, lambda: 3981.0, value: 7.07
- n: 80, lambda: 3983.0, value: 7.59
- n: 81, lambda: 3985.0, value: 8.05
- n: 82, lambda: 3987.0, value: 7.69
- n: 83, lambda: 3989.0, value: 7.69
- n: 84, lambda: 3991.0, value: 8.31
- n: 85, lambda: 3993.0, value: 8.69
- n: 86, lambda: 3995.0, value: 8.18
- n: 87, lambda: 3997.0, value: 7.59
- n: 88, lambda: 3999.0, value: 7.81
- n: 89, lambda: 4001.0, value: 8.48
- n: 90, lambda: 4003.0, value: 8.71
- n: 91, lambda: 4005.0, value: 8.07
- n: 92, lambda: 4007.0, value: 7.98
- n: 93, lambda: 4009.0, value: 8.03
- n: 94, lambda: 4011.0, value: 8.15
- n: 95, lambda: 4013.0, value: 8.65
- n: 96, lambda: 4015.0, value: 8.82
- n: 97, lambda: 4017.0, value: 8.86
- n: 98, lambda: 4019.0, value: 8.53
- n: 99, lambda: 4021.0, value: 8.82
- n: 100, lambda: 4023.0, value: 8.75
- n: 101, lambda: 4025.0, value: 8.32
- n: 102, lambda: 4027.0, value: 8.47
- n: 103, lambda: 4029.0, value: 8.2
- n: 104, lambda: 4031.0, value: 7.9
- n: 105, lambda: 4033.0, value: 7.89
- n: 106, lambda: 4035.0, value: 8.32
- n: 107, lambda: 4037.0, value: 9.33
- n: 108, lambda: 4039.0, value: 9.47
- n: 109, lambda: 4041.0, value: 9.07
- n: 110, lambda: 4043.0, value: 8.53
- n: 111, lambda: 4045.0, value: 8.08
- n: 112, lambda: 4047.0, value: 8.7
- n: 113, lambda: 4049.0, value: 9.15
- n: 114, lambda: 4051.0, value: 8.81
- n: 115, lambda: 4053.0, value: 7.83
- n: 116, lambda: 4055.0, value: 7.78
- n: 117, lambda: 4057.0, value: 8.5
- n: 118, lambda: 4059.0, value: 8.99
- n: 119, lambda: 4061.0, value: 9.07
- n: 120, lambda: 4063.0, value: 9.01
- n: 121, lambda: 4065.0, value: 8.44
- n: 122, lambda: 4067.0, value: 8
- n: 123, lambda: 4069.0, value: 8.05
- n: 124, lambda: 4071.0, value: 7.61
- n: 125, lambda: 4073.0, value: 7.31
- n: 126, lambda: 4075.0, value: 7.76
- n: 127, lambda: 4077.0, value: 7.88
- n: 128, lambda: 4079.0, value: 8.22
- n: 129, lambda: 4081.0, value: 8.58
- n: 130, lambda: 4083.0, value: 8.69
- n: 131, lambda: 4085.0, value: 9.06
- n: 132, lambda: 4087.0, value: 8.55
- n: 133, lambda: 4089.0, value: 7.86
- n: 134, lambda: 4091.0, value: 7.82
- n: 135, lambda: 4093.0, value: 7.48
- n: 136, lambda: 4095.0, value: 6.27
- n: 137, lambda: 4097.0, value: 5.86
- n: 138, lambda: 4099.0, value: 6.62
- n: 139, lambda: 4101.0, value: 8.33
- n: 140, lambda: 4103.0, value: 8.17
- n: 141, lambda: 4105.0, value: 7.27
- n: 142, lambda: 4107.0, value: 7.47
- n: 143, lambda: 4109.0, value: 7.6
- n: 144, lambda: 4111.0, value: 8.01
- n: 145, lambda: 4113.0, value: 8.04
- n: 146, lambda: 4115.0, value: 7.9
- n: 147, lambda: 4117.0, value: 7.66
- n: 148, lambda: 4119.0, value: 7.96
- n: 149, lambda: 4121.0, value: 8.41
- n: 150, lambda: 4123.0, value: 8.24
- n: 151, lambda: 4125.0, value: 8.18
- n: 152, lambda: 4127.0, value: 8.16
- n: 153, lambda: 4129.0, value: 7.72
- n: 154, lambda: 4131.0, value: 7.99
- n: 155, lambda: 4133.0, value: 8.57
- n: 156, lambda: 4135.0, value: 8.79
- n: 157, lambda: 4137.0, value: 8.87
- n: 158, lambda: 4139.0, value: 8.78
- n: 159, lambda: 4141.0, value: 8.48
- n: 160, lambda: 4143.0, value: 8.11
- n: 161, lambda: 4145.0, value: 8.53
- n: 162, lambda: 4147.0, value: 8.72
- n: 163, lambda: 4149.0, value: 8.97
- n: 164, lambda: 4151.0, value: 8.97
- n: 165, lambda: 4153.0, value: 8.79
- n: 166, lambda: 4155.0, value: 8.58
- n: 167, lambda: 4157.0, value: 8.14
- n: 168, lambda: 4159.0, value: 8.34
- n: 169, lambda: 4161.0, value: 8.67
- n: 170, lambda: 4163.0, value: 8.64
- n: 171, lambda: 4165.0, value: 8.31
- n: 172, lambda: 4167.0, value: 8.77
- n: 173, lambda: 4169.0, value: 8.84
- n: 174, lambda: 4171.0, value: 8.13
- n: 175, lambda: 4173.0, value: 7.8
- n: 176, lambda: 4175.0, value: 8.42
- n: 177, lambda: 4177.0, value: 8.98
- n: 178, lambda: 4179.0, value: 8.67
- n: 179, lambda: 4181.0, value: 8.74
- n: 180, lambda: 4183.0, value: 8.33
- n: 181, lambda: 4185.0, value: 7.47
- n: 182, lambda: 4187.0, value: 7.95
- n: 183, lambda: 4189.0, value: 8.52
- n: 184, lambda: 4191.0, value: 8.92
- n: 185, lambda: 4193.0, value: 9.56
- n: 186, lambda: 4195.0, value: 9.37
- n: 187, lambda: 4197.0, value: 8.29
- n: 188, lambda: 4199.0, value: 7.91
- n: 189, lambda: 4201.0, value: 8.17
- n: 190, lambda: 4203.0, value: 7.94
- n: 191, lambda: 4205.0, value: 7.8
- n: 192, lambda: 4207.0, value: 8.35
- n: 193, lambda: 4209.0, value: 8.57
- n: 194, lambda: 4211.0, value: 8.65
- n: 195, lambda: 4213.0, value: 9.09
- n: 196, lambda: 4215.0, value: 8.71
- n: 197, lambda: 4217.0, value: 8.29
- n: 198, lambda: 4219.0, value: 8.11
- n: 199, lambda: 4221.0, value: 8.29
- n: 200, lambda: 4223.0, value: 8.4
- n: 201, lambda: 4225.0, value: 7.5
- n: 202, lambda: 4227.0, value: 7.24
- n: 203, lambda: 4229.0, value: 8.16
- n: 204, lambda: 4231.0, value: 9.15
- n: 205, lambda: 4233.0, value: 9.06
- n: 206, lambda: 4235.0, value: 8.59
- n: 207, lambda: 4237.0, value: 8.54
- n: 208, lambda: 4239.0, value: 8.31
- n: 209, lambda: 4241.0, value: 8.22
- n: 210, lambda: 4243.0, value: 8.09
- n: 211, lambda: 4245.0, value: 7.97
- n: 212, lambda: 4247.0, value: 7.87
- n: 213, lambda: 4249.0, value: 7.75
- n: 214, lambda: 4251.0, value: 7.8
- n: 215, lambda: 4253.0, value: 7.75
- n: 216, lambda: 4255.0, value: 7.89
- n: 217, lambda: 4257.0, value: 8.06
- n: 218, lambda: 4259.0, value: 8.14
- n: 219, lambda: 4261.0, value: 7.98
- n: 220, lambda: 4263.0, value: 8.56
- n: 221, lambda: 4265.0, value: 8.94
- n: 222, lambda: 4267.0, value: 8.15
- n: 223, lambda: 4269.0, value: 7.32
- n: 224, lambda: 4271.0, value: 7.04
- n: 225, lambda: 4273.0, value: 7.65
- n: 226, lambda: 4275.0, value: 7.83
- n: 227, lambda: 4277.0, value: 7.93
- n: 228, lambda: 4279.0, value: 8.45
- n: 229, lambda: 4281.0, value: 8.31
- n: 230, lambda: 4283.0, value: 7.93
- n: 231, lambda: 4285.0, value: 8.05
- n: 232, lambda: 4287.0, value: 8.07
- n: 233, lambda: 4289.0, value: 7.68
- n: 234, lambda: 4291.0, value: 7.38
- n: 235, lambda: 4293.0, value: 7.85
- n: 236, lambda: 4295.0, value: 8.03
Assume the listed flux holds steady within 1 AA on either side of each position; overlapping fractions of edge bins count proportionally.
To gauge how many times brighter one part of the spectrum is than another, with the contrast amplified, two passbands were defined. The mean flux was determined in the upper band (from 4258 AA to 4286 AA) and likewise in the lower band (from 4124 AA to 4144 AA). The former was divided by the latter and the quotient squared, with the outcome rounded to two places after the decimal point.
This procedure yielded 0.92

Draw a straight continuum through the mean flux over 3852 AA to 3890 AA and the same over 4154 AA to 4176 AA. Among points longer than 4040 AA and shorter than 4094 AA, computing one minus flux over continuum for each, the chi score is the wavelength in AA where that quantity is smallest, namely 4049.0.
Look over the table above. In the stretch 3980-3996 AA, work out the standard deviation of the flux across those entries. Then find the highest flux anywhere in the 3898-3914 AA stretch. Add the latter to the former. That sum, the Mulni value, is 8.9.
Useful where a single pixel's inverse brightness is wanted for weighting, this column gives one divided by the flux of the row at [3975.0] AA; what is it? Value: 0.19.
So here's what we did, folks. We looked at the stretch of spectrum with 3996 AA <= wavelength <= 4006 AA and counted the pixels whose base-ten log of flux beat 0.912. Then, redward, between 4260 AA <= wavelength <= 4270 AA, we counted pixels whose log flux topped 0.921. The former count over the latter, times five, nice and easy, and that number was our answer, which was 5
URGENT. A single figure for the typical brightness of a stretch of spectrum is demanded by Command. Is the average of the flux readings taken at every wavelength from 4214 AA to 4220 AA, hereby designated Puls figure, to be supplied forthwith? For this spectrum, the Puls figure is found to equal 8.37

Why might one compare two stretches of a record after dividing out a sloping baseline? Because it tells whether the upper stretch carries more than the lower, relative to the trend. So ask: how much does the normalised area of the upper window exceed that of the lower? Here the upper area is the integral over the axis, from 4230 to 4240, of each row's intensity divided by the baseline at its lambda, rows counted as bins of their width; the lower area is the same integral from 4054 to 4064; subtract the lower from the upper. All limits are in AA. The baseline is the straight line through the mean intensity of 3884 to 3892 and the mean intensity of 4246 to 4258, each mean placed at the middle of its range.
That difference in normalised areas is -2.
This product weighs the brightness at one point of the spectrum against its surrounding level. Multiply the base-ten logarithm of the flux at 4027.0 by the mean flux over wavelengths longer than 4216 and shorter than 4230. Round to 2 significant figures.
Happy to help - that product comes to 7.4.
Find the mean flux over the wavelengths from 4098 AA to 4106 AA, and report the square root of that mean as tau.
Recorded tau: 2.76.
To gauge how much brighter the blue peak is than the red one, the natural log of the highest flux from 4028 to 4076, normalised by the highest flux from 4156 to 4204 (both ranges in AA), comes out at -0.01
